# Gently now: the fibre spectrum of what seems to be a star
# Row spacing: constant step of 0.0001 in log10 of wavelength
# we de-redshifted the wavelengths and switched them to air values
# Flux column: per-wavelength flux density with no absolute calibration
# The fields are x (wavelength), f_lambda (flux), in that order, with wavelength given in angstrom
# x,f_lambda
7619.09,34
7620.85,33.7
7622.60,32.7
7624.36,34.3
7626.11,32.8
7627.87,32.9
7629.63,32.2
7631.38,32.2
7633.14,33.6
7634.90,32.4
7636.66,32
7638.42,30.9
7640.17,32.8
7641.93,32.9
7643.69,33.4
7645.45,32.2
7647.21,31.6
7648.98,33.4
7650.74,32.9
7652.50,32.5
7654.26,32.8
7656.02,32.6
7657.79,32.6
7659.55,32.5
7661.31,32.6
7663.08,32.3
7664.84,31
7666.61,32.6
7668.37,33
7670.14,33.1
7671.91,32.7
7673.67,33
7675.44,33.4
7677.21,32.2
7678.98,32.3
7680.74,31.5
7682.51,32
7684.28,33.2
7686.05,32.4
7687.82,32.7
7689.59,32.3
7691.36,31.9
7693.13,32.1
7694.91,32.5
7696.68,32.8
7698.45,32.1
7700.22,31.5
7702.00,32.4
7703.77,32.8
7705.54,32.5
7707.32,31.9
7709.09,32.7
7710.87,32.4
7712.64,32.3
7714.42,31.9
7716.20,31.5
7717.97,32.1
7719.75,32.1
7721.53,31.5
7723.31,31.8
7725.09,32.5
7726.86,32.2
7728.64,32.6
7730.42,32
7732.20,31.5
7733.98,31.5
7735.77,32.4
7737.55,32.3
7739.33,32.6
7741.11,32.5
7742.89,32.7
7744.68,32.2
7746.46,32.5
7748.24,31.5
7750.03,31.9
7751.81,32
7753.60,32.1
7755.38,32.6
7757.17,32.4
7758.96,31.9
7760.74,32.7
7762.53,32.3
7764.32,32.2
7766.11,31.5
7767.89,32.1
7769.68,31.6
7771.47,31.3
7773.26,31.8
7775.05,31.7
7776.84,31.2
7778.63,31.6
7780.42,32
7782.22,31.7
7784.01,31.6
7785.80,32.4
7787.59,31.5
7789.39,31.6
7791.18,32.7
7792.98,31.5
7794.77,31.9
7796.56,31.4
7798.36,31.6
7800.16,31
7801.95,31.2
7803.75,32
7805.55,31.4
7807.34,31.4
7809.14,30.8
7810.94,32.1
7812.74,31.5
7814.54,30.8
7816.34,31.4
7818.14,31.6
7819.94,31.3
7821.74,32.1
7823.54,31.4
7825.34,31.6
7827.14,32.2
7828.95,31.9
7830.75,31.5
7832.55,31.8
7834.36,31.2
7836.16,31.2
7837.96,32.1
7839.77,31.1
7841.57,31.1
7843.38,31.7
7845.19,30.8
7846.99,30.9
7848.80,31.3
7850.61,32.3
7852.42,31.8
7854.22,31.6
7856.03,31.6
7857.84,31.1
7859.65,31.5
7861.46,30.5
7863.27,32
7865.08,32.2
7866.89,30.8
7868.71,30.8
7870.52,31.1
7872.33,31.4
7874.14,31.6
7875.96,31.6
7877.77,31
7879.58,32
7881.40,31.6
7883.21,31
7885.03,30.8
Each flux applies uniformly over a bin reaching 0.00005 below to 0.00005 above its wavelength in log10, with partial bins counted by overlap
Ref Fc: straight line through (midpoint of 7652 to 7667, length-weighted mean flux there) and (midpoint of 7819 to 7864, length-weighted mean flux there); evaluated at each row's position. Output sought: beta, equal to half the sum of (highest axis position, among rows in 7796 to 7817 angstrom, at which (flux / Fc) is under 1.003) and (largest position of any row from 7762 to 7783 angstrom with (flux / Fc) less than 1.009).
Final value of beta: 7799.3 angstrom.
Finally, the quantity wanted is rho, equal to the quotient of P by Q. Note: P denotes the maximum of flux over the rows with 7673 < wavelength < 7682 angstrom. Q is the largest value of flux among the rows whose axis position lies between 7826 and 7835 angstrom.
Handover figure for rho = 1.04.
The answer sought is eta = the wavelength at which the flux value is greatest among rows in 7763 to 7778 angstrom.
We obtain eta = 7764.32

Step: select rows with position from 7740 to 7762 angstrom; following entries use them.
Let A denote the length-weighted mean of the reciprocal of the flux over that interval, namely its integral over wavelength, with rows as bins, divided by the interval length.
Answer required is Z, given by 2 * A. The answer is 0.0620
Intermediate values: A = 0.0310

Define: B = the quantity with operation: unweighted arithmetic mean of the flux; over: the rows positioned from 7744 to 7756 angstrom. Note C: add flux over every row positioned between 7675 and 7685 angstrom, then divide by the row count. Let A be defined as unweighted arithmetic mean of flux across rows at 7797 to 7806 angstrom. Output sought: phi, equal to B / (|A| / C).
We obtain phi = 33.1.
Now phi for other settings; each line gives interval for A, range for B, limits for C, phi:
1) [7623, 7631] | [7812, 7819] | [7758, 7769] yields 30.4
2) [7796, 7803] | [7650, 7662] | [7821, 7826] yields 33.1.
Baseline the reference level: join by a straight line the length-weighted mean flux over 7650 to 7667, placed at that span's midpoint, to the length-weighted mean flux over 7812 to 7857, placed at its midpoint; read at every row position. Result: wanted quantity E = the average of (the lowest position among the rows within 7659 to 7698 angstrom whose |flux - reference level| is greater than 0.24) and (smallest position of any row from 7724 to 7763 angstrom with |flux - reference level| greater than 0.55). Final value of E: 7702.1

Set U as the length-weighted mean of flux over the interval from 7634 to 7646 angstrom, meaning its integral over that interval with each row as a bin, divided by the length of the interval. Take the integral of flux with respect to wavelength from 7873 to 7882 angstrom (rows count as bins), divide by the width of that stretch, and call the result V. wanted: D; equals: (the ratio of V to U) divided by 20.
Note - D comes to 0.0487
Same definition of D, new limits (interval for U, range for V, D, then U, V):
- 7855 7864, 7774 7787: 0.0507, 31.3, 31.7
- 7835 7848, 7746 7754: 0.0511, 31.3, 32.0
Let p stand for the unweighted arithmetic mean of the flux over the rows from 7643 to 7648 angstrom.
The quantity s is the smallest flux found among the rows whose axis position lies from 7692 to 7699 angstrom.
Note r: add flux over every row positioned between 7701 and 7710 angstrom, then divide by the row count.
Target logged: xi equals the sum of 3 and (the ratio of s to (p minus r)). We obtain -532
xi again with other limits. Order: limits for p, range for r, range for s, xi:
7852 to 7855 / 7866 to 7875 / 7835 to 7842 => 59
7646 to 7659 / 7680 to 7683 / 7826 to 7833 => 39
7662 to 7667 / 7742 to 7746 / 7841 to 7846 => -61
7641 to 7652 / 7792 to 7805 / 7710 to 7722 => 29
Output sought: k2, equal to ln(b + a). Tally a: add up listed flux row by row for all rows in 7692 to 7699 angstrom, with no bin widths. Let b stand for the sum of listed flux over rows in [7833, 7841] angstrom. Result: 5.54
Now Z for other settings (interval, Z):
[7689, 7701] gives 0.0622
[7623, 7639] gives 0.0613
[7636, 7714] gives 0.0617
